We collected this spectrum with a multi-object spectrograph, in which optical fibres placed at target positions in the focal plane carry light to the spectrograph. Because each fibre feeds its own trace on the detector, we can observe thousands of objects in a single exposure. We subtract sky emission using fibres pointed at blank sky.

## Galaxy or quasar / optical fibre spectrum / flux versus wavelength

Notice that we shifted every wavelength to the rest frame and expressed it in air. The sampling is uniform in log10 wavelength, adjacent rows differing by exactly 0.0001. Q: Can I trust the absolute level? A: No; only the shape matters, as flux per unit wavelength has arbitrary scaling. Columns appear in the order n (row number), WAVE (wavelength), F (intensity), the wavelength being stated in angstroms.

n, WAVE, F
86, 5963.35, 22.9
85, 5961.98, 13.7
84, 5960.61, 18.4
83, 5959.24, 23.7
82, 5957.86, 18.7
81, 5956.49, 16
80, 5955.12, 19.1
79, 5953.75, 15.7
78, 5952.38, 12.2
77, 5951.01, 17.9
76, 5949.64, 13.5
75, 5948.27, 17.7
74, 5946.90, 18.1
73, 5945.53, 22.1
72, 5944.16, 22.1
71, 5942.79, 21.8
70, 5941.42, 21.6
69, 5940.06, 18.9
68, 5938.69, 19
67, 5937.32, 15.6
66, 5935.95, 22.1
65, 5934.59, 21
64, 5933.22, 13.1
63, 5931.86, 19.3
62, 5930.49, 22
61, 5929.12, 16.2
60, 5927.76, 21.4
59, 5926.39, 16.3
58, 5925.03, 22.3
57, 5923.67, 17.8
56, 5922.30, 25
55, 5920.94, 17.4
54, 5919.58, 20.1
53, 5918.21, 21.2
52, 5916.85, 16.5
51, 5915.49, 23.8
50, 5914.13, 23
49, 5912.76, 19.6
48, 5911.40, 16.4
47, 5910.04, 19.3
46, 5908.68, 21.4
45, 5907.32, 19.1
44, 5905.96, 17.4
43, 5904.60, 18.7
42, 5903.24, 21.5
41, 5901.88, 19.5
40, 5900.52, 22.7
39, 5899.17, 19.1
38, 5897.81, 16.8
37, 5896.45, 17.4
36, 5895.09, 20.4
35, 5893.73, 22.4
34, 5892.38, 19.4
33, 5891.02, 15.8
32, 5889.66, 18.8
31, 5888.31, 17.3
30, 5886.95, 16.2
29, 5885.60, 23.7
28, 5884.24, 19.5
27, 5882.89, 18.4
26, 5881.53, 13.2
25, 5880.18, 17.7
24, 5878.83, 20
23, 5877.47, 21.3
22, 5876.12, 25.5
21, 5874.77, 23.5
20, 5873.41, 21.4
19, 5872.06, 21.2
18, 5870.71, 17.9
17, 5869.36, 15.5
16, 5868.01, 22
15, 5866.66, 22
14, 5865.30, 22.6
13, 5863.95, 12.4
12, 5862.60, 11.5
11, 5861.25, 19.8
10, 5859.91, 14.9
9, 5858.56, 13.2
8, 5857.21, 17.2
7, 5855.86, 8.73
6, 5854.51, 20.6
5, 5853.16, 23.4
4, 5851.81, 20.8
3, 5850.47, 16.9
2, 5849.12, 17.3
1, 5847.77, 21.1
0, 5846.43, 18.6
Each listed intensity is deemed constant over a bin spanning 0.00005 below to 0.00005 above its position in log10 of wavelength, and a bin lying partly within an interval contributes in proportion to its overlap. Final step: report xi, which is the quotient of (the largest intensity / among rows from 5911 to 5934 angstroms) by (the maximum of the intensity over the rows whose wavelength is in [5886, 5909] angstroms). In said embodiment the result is 1.10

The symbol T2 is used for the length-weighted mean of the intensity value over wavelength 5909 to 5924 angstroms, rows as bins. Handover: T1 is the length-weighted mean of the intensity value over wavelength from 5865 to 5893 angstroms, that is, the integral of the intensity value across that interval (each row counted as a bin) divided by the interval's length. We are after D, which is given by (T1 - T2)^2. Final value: 0.2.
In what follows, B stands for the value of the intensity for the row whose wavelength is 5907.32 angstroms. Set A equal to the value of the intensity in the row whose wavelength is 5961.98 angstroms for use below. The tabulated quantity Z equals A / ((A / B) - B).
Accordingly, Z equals -0.75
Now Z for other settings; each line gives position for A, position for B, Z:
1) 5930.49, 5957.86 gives -1.26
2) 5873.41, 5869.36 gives -1.52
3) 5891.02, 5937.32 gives -1.08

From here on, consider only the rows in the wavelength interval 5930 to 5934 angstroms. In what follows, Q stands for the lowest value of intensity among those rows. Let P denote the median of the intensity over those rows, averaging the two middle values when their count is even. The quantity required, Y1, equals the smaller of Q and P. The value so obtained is 13.1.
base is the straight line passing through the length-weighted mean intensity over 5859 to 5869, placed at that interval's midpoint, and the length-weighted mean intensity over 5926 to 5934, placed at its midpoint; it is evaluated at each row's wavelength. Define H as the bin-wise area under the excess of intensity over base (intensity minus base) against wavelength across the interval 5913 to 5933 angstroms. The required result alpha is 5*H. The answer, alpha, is 190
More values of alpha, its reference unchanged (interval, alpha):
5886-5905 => 111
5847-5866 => -45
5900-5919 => 189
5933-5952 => 68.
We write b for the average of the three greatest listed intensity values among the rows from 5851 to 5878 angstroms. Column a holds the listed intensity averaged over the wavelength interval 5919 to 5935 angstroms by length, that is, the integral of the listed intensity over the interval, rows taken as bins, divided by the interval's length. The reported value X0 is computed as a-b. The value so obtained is -4.8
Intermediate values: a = 19.3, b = 24.1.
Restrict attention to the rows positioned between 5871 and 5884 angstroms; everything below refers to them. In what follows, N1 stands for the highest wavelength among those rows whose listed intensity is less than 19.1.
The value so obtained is 5882.89 angstroms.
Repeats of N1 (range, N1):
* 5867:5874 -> 5870.71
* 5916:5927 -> 5926.39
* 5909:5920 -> 5916.85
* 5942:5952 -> 5951.01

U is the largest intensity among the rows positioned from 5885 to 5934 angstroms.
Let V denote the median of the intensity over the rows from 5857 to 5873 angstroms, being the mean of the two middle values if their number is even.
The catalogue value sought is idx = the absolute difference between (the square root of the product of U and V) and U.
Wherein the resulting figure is 4.1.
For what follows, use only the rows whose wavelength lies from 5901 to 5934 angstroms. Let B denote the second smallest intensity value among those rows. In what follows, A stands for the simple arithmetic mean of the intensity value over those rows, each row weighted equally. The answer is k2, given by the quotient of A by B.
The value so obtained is 1.20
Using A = 19.5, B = 16.2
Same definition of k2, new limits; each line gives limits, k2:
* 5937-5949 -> 1.11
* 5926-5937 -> 1.17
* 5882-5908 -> 1.18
